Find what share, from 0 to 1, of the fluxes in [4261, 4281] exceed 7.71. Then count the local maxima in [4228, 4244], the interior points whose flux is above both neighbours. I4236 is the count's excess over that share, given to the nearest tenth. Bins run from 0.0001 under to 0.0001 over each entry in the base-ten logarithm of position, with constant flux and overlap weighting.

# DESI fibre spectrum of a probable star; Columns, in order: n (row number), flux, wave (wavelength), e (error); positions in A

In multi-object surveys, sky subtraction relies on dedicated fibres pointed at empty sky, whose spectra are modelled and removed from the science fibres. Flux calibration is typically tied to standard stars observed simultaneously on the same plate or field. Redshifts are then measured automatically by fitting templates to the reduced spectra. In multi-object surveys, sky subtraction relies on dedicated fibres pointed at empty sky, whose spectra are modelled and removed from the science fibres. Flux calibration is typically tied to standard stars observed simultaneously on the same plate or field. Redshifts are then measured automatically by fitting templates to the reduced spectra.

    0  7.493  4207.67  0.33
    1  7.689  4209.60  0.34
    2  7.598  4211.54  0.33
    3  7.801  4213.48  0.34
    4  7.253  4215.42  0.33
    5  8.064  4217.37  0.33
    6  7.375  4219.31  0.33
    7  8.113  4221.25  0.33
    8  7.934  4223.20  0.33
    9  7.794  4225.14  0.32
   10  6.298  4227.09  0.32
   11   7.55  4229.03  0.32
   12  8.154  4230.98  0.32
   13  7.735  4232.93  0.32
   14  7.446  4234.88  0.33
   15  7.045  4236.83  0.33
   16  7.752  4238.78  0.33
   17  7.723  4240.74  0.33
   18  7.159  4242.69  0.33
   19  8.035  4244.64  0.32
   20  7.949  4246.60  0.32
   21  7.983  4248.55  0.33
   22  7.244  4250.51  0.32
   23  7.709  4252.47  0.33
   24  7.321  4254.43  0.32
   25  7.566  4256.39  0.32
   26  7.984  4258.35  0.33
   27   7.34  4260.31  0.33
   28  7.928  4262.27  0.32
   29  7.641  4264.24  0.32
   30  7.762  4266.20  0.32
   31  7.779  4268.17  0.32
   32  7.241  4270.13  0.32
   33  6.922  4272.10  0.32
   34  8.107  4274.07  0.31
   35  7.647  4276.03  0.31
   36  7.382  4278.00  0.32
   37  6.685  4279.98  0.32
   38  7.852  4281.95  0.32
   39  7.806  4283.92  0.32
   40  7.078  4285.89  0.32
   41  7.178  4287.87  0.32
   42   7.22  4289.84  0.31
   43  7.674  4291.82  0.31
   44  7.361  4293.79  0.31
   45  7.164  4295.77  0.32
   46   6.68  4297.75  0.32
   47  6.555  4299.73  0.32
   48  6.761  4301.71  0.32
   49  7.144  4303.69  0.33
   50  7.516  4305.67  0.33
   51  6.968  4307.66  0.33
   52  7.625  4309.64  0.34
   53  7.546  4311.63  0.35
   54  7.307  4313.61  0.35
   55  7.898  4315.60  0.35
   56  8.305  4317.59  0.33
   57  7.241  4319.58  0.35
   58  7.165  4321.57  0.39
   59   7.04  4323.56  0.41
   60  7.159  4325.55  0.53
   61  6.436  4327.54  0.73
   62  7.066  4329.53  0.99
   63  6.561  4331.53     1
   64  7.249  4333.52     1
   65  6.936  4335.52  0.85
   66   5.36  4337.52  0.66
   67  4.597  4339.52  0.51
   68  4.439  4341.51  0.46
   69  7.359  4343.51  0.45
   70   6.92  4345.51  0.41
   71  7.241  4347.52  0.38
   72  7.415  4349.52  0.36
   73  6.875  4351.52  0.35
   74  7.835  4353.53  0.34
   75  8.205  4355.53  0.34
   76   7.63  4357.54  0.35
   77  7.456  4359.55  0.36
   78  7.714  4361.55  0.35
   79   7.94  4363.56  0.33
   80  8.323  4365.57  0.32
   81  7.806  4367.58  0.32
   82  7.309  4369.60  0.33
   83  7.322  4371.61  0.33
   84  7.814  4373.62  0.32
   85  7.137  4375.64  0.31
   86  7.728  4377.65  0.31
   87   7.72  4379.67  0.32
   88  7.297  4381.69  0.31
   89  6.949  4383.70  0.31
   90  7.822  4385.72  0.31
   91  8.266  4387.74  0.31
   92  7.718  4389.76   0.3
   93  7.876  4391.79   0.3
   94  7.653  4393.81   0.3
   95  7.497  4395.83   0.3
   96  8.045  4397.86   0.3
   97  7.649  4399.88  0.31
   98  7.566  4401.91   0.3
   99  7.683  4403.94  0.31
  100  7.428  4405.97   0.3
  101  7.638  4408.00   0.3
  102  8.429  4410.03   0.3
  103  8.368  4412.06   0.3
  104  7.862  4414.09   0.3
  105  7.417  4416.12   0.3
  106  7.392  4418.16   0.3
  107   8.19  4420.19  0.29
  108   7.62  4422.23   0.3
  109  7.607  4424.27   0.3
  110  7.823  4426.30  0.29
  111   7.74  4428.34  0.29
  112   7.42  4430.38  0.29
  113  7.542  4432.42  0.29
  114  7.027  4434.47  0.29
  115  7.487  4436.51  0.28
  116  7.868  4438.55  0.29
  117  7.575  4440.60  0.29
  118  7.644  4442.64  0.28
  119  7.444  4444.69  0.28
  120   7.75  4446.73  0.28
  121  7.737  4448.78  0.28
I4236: 1.6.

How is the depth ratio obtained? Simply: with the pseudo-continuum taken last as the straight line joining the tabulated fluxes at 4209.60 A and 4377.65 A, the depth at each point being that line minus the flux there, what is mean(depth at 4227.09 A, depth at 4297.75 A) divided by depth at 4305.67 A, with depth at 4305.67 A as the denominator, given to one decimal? 6.2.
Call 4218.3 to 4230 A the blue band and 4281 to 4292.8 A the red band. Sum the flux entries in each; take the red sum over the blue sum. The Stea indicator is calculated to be 0.99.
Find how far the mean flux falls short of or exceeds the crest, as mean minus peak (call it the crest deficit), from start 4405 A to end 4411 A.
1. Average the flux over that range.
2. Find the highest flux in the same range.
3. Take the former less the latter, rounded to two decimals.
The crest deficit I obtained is -0.60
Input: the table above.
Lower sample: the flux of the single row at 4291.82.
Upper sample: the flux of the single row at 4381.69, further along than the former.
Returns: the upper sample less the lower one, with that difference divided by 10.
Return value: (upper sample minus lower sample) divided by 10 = -0.038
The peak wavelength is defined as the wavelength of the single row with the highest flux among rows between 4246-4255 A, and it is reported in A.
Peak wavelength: 4248.55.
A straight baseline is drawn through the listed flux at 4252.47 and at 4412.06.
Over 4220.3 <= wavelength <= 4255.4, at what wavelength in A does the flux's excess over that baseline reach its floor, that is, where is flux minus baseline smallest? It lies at 4227.09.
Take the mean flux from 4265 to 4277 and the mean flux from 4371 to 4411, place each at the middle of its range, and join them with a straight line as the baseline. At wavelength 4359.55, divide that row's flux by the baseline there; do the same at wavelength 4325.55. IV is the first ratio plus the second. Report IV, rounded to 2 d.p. 1.92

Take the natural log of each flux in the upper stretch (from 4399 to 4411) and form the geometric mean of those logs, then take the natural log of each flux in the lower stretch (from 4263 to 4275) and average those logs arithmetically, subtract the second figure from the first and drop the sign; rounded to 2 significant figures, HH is 0.021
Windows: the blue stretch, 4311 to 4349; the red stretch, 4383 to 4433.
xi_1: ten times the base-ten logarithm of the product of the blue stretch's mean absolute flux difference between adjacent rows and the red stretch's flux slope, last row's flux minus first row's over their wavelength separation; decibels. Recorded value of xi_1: -21.0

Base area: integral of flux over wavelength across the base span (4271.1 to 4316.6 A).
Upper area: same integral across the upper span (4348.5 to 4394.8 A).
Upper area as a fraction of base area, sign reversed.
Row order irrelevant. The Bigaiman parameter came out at -1.06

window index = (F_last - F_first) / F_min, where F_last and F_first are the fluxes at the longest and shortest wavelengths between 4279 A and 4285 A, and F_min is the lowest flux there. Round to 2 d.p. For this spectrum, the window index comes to 0.17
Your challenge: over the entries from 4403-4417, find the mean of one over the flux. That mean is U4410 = 0.128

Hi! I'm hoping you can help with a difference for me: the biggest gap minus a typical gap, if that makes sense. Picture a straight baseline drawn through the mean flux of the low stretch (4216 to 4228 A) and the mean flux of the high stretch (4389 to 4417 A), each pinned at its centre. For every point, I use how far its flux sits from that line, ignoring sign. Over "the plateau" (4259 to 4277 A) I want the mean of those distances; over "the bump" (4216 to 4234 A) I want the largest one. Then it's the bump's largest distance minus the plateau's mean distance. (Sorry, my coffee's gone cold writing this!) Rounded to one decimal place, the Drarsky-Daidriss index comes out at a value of 1.0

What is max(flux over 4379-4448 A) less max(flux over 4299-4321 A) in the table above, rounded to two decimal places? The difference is 0.12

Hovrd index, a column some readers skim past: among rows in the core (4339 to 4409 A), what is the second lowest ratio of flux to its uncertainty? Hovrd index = 10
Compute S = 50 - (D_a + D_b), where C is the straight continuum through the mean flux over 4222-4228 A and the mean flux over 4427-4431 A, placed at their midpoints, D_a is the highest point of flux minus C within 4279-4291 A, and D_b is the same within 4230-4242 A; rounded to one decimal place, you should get 48.8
